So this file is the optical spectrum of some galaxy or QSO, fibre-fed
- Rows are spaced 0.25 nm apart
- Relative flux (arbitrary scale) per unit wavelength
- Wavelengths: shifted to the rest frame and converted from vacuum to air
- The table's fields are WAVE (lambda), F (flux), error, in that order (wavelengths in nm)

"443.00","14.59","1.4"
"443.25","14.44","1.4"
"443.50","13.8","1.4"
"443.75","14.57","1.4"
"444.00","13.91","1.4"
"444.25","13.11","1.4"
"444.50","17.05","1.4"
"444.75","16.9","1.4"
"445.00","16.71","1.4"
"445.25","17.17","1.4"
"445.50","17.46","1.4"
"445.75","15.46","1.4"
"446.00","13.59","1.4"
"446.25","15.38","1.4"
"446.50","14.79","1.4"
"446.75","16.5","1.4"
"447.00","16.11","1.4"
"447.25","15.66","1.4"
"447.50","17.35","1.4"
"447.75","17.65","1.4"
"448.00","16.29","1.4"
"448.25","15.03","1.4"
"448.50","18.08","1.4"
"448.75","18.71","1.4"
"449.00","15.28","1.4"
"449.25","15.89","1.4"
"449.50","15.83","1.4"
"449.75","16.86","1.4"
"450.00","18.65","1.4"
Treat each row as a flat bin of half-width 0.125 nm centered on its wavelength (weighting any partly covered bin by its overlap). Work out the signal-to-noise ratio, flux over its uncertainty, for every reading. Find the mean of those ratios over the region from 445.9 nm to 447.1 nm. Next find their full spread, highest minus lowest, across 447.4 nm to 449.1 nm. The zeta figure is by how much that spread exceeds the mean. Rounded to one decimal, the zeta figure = -8.3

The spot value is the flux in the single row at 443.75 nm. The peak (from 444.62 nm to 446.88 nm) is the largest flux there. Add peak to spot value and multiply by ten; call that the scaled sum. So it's 320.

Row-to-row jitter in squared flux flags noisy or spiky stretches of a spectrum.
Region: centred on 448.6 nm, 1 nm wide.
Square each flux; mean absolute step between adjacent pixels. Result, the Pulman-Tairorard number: 80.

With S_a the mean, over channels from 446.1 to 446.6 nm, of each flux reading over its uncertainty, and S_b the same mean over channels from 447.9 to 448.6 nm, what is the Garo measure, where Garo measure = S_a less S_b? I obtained -0.99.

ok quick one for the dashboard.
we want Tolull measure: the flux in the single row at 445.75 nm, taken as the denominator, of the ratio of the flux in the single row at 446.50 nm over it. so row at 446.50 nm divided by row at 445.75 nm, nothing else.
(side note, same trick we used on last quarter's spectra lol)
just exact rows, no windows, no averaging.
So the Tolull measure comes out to 0.96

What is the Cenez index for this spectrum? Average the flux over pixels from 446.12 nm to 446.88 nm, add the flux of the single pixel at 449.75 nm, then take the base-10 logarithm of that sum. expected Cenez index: 1.51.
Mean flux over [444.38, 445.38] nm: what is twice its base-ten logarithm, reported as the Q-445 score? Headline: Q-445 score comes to 2.46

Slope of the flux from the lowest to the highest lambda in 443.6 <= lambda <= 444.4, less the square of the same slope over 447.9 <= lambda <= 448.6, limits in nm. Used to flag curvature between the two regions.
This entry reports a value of -16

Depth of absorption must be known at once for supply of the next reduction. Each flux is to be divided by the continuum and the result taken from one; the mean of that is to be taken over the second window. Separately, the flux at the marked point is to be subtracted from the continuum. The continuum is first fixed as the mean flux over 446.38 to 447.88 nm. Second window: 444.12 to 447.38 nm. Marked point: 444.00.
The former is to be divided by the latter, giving 0.01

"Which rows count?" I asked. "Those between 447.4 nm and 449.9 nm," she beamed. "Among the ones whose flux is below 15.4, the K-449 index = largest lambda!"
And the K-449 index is 449.00 nm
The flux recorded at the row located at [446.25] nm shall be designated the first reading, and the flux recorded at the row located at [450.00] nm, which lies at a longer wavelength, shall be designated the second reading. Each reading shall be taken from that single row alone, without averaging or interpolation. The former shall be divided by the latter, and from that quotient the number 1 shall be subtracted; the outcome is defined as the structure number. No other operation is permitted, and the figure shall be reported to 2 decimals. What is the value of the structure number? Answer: -0.18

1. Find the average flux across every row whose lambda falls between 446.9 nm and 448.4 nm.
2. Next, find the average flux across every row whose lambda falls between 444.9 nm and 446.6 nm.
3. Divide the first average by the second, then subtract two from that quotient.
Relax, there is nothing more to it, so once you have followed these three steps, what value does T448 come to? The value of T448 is -0.96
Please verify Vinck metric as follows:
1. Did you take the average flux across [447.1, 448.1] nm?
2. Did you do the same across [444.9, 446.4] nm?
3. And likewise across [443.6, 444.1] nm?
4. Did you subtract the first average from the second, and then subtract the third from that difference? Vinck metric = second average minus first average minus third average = -15.0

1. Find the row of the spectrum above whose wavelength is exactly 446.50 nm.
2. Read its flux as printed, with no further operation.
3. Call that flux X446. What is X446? 14.79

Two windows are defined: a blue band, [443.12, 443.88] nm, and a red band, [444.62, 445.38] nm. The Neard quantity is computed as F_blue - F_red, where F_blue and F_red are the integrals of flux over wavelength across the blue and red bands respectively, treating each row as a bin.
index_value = -2.0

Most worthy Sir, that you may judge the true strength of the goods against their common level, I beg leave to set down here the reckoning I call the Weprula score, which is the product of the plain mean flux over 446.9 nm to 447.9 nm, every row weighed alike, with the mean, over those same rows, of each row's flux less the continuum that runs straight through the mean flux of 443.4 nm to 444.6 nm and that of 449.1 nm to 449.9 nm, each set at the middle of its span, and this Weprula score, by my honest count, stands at 19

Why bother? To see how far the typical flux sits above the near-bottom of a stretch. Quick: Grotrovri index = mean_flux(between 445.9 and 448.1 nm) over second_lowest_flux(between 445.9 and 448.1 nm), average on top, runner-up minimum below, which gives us 1.08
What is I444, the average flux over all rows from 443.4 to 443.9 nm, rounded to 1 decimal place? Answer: 14.2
